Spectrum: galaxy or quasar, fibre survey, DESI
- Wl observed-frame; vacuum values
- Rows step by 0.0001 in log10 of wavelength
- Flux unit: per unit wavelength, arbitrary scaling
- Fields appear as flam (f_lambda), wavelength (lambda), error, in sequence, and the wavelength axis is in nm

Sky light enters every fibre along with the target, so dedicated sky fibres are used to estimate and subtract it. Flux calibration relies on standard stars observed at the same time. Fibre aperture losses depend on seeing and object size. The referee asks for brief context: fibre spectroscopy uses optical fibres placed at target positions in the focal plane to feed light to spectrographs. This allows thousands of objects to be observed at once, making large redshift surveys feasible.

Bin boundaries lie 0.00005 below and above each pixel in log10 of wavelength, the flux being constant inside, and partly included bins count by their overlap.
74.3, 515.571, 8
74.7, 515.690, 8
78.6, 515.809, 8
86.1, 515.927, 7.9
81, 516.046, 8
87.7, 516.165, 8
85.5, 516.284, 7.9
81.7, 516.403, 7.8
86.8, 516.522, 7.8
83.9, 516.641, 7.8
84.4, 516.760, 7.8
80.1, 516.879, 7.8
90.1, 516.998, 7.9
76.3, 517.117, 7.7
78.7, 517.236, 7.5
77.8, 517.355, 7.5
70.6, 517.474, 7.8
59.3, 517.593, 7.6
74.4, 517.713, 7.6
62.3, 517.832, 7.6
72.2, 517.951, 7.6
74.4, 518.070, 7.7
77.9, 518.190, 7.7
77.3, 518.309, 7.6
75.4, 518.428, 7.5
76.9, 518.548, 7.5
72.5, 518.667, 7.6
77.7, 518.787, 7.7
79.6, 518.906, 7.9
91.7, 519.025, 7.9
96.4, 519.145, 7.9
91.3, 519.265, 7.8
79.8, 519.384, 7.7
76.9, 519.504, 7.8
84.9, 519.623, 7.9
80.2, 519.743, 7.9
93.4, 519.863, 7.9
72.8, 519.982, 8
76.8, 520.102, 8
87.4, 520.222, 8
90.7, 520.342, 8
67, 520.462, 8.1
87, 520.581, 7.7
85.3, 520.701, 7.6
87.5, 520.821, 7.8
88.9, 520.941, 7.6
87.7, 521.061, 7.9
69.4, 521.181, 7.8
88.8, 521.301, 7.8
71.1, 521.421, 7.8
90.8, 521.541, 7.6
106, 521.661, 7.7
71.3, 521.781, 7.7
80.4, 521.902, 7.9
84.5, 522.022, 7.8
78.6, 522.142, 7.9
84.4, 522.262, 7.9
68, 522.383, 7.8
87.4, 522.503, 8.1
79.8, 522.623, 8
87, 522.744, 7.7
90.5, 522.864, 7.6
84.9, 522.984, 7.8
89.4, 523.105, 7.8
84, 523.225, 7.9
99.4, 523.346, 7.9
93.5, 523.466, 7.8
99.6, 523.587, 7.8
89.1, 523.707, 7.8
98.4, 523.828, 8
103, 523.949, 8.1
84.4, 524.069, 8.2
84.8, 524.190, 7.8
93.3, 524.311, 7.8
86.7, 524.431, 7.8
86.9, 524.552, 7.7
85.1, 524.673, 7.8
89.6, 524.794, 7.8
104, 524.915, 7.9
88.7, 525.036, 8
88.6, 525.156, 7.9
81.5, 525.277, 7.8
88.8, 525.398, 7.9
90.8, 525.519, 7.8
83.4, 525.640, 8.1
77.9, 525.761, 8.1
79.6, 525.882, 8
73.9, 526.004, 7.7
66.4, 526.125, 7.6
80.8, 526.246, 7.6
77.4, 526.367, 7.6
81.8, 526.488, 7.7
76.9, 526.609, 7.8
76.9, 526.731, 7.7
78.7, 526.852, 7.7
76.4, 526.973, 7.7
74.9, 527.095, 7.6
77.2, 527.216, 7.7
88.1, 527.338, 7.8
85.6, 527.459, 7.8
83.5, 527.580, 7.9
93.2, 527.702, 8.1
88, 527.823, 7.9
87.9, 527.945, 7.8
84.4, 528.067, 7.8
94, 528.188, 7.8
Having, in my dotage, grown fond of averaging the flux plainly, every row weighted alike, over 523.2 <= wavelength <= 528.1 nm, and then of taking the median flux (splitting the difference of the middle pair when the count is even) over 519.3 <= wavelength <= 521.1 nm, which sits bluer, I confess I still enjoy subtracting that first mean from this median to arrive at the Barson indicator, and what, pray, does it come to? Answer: -0.4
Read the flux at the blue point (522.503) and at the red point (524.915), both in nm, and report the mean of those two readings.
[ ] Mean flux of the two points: 96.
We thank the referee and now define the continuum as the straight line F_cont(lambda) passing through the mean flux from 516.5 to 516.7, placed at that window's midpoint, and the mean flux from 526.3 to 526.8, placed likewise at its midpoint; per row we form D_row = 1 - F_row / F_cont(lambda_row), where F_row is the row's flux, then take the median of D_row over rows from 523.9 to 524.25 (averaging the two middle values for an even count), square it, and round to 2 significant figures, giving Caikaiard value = 0.0037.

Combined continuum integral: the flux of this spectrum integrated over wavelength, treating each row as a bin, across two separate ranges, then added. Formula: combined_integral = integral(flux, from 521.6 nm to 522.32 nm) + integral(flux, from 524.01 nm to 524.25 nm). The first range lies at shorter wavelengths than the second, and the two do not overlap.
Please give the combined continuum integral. 81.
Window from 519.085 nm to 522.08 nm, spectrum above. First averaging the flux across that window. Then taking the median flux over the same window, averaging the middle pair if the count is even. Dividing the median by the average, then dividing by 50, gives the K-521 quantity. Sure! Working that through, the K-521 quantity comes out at 0.0203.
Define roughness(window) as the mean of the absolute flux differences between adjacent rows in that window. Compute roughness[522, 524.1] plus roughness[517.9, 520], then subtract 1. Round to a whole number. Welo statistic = 14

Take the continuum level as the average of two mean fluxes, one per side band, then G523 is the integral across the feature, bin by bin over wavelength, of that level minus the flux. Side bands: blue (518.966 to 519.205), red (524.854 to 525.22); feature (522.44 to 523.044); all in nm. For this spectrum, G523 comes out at 4.8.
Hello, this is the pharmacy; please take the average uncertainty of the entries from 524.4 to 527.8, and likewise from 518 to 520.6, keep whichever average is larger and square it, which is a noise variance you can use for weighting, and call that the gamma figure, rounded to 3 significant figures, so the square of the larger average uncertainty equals 61.0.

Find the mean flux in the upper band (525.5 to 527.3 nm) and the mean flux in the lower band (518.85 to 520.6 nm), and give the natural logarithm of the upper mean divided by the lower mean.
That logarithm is -0.07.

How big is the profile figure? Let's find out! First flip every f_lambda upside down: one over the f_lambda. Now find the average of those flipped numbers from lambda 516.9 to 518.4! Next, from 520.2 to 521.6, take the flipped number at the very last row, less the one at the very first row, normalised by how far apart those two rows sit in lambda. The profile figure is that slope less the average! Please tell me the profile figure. -0.0139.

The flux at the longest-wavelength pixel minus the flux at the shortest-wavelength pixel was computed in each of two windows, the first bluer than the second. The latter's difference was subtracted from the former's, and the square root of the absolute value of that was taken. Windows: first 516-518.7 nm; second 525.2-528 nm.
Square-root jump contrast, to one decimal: 3.9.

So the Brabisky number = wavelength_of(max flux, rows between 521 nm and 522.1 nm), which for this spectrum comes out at 521.661 nm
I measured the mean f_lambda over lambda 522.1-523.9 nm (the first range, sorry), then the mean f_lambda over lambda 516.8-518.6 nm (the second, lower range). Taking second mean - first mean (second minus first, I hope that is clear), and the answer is -13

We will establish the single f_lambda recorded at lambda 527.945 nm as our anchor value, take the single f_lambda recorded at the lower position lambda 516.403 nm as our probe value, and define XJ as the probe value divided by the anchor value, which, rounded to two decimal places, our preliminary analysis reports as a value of 0.93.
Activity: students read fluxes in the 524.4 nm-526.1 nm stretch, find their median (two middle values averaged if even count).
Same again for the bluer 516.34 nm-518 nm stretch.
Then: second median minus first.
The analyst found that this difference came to -9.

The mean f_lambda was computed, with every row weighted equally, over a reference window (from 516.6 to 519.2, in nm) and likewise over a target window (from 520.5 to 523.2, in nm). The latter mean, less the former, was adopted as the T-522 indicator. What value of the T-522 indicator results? 6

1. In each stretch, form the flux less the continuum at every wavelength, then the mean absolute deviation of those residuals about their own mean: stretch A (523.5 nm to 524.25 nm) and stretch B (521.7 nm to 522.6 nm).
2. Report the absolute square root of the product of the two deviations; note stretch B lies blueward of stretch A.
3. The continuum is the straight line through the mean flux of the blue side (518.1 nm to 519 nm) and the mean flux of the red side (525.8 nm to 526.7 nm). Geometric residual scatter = 6.3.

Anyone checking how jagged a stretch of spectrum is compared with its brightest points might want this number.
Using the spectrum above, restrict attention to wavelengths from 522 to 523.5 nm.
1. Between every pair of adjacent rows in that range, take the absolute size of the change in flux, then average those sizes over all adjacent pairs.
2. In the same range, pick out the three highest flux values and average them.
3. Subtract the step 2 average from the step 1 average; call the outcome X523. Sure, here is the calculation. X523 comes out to -86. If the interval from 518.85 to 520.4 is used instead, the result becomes -85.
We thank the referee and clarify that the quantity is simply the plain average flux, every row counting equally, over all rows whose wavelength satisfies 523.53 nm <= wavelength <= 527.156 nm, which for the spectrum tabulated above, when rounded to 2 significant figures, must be 85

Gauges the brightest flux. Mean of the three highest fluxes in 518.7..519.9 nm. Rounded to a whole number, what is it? 94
